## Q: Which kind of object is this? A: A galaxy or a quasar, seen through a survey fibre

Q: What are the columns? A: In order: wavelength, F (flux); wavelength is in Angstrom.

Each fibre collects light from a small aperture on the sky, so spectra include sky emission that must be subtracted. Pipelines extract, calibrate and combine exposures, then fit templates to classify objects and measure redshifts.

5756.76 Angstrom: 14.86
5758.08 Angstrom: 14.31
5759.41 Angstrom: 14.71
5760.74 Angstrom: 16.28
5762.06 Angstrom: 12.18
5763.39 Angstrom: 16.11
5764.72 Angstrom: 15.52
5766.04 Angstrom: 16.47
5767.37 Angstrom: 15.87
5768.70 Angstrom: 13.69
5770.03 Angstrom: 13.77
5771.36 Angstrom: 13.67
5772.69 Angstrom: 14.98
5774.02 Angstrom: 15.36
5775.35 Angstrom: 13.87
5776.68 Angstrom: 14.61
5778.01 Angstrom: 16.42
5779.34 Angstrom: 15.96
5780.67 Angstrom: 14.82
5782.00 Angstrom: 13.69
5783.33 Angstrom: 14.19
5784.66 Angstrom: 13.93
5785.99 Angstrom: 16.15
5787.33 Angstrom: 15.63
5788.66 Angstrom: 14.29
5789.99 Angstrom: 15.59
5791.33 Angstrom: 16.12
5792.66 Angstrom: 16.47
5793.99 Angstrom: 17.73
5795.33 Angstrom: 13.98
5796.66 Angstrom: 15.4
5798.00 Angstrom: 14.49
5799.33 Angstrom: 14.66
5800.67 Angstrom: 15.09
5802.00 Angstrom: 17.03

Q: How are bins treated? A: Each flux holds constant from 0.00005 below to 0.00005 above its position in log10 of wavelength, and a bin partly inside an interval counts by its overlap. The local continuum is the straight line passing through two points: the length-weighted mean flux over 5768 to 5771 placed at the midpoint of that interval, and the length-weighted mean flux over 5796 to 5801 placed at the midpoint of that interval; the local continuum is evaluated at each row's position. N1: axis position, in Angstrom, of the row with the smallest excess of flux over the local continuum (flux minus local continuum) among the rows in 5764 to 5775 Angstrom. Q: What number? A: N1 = 5771.36 Angstrom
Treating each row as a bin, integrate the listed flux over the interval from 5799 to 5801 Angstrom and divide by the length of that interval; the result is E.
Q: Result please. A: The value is 14.8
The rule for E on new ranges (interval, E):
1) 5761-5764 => 14.4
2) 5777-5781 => 15.7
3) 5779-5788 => 14.9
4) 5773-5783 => 14.9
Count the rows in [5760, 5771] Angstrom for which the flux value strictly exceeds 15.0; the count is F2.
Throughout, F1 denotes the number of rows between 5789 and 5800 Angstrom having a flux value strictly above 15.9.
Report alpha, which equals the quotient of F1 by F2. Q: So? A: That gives 0.60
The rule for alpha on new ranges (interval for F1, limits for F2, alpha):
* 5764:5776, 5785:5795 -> 0.17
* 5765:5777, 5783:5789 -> 0.50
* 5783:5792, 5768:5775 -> 2.00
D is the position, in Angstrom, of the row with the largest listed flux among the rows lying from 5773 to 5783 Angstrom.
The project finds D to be 5778.01 Angstrom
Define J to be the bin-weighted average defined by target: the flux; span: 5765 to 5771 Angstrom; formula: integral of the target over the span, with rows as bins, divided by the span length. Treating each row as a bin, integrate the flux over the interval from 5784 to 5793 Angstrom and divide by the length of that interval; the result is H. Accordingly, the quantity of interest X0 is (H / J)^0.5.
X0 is 1.02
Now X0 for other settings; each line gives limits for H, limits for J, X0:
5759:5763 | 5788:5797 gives 0.96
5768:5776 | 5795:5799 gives 0.98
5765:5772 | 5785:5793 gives 0.97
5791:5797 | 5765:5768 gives 1.00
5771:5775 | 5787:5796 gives 0.97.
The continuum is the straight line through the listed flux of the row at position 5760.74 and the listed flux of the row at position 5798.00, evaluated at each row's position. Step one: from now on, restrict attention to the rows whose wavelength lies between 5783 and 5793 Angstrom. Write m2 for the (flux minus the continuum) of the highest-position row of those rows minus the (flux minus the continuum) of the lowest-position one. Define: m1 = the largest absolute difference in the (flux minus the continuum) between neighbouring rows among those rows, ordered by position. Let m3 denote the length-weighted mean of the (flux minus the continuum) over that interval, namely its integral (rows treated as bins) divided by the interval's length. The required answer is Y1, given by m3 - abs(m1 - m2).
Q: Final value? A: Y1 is 0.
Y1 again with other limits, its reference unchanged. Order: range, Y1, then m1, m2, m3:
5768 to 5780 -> -2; 1.9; 2.8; -0.9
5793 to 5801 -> -5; 3.7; -2.3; 0.7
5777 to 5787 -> -2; 2.3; 0.1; -0.2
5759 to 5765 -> -4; 4.0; 1.1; -1.3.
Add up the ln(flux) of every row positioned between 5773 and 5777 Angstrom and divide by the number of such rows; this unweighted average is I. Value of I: 2.68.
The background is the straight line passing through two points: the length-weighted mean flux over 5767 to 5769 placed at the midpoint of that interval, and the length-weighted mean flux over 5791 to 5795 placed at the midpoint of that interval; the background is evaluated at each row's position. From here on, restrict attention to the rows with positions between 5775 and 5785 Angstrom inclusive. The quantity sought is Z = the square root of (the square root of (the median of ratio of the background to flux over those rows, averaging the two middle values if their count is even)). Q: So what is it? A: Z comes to 1.02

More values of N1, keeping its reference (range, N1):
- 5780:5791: 5782.00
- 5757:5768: 5762.06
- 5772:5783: 5782.00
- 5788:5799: 5795.33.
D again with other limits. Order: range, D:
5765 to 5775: 5766.04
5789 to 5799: 5793.99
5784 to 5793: 5792.66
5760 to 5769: 5766.04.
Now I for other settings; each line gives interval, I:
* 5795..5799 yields 2.68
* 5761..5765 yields 2.67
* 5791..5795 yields 2.82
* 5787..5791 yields 2.72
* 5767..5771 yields 2.67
